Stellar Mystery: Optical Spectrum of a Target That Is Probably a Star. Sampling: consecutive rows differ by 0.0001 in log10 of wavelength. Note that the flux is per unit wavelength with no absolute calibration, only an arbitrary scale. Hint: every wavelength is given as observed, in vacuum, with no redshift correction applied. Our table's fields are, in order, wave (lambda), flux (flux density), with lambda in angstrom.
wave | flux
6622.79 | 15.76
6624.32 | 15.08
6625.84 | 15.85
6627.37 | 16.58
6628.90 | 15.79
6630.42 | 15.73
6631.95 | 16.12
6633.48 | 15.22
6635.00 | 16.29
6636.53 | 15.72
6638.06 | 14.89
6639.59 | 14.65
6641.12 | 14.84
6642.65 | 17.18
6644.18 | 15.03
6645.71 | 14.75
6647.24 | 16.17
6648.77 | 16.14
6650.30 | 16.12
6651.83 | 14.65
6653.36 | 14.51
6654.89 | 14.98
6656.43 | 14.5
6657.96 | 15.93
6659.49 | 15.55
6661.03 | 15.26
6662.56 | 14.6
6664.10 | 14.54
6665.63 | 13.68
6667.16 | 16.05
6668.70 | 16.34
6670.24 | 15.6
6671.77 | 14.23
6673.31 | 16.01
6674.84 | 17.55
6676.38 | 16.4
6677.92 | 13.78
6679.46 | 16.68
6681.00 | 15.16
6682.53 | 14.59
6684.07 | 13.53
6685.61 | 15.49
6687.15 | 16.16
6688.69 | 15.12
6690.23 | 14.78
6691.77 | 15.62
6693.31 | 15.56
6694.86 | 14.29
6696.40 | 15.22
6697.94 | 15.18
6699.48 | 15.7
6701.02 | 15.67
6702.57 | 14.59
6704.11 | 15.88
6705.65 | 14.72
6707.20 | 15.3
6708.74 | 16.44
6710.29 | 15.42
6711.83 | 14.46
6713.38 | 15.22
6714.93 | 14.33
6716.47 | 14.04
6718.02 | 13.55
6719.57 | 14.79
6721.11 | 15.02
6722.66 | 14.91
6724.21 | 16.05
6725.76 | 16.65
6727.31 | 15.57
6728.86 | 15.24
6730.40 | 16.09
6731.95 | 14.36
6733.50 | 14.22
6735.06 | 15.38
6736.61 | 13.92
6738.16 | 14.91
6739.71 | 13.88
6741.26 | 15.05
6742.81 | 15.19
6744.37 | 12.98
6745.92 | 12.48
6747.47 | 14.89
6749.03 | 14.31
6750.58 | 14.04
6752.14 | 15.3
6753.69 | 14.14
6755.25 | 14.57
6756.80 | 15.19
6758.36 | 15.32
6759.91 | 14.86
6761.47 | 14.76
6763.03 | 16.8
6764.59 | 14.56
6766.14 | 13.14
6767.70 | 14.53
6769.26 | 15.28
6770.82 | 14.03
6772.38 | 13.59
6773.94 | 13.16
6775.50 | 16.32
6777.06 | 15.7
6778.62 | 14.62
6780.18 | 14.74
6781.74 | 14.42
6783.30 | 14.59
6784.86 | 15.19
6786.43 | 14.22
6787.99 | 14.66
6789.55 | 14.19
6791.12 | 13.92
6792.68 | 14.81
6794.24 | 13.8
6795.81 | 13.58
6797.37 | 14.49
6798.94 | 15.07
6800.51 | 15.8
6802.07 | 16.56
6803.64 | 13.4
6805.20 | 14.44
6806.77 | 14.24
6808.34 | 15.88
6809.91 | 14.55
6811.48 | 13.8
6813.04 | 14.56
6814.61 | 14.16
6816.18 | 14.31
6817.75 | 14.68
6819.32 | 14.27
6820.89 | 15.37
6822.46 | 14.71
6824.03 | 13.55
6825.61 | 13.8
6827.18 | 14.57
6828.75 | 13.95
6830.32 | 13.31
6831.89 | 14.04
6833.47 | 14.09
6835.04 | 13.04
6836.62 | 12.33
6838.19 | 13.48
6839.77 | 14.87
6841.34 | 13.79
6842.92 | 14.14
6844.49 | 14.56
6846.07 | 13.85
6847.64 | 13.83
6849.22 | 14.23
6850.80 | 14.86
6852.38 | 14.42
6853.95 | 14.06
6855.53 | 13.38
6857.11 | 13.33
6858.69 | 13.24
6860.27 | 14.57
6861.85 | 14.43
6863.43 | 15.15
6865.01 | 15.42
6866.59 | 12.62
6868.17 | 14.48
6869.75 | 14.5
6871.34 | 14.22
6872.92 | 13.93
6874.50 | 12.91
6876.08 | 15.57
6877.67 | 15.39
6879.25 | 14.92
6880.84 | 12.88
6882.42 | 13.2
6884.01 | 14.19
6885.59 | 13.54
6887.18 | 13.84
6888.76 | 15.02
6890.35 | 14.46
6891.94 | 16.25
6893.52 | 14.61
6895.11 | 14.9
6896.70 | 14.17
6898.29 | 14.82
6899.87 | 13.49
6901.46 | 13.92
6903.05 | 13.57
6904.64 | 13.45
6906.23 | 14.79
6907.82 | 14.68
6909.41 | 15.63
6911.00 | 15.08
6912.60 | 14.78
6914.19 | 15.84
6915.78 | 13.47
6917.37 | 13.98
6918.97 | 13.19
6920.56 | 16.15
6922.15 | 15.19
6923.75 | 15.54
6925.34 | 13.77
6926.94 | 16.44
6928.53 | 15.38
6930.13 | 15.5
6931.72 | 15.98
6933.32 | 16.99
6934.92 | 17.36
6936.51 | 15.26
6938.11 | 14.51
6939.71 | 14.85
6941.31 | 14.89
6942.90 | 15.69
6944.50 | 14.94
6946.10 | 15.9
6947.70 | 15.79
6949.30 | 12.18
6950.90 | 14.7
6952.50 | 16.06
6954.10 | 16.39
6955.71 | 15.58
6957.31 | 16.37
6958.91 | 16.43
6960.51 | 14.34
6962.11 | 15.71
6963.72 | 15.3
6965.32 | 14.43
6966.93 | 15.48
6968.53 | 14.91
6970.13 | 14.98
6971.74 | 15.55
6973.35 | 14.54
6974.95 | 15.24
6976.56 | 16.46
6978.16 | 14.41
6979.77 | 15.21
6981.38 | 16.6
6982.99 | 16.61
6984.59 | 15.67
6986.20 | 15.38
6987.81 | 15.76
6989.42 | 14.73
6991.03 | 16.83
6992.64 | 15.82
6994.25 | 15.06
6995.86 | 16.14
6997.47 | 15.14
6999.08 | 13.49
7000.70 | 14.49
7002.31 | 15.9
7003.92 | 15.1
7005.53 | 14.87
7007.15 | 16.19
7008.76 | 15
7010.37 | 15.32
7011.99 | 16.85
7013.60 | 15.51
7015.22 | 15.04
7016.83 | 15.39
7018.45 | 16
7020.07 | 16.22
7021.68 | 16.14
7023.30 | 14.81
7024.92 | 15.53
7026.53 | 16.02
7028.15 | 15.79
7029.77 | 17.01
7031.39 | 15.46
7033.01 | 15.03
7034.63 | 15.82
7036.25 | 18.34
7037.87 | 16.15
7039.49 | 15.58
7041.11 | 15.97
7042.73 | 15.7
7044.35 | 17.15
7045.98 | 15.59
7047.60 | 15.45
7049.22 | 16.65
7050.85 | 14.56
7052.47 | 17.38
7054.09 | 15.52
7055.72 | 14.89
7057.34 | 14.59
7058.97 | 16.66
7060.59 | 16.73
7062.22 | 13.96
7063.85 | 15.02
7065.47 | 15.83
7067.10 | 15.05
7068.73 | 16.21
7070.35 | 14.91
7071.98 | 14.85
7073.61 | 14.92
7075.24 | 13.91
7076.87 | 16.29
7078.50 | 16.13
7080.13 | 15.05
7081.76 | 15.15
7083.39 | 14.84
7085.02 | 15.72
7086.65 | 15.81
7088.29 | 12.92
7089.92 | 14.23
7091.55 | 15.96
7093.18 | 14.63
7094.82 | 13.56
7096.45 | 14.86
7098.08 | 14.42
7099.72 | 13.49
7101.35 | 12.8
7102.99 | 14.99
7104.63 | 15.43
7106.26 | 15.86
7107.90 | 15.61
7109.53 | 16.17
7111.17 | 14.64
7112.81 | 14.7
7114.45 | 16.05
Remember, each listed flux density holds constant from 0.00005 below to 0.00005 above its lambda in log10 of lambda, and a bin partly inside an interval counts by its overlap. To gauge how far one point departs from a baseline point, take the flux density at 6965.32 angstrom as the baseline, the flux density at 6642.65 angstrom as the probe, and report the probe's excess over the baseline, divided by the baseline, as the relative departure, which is 0.19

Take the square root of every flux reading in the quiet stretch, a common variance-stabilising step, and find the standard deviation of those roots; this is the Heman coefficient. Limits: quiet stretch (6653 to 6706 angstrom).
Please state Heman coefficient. 0.11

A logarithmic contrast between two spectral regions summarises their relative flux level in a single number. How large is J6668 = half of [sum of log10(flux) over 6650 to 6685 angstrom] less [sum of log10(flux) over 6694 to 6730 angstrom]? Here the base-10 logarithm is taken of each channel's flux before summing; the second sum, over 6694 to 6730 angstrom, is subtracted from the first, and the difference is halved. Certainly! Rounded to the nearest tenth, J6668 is 0.0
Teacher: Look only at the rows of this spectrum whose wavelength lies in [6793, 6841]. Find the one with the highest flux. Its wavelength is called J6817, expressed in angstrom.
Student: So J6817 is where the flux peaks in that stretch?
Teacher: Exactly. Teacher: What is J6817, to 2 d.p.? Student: 6802.07 angstrom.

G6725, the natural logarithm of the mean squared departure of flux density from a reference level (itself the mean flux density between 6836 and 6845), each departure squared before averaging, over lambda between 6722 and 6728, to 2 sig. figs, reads 1.4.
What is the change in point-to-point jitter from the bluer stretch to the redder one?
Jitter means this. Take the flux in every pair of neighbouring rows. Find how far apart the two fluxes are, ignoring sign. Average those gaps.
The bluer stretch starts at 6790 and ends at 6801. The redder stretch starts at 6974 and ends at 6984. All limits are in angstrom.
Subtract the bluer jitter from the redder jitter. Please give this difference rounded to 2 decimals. 0.37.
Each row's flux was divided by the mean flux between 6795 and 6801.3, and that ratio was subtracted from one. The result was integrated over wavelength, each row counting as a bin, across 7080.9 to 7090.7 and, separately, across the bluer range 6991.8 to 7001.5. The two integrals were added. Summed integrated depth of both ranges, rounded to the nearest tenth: -0.2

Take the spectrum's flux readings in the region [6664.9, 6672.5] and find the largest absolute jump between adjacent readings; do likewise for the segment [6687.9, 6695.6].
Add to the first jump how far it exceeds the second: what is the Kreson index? 3.5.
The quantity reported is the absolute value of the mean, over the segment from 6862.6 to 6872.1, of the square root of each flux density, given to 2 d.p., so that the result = 3.79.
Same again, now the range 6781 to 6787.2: 3.82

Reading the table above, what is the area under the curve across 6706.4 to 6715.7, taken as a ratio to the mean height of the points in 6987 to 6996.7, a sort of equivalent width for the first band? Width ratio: 9.0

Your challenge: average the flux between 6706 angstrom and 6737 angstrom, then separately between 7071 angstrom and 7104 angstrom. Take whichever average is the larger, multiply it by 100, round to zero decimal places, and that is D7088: 1505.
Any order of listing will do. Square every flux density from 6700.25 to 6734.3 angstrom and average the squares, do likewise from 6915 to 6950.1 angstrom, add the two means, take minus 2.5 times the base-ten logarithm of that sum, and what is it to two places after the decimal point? -6.66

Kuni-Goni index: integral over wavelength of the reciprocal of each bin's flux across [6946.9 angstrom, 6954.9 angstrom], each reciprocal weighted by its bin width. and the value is 0.539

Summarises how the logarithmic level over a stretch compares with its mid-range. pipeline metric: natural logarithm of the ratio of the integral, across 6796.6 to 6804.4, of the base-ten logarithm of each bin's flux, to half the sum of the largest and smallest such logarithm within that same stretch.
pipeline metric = 2.06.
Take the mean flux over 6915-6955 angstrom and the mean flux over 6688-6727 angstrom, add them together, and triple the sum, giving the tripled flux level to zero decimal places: 91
